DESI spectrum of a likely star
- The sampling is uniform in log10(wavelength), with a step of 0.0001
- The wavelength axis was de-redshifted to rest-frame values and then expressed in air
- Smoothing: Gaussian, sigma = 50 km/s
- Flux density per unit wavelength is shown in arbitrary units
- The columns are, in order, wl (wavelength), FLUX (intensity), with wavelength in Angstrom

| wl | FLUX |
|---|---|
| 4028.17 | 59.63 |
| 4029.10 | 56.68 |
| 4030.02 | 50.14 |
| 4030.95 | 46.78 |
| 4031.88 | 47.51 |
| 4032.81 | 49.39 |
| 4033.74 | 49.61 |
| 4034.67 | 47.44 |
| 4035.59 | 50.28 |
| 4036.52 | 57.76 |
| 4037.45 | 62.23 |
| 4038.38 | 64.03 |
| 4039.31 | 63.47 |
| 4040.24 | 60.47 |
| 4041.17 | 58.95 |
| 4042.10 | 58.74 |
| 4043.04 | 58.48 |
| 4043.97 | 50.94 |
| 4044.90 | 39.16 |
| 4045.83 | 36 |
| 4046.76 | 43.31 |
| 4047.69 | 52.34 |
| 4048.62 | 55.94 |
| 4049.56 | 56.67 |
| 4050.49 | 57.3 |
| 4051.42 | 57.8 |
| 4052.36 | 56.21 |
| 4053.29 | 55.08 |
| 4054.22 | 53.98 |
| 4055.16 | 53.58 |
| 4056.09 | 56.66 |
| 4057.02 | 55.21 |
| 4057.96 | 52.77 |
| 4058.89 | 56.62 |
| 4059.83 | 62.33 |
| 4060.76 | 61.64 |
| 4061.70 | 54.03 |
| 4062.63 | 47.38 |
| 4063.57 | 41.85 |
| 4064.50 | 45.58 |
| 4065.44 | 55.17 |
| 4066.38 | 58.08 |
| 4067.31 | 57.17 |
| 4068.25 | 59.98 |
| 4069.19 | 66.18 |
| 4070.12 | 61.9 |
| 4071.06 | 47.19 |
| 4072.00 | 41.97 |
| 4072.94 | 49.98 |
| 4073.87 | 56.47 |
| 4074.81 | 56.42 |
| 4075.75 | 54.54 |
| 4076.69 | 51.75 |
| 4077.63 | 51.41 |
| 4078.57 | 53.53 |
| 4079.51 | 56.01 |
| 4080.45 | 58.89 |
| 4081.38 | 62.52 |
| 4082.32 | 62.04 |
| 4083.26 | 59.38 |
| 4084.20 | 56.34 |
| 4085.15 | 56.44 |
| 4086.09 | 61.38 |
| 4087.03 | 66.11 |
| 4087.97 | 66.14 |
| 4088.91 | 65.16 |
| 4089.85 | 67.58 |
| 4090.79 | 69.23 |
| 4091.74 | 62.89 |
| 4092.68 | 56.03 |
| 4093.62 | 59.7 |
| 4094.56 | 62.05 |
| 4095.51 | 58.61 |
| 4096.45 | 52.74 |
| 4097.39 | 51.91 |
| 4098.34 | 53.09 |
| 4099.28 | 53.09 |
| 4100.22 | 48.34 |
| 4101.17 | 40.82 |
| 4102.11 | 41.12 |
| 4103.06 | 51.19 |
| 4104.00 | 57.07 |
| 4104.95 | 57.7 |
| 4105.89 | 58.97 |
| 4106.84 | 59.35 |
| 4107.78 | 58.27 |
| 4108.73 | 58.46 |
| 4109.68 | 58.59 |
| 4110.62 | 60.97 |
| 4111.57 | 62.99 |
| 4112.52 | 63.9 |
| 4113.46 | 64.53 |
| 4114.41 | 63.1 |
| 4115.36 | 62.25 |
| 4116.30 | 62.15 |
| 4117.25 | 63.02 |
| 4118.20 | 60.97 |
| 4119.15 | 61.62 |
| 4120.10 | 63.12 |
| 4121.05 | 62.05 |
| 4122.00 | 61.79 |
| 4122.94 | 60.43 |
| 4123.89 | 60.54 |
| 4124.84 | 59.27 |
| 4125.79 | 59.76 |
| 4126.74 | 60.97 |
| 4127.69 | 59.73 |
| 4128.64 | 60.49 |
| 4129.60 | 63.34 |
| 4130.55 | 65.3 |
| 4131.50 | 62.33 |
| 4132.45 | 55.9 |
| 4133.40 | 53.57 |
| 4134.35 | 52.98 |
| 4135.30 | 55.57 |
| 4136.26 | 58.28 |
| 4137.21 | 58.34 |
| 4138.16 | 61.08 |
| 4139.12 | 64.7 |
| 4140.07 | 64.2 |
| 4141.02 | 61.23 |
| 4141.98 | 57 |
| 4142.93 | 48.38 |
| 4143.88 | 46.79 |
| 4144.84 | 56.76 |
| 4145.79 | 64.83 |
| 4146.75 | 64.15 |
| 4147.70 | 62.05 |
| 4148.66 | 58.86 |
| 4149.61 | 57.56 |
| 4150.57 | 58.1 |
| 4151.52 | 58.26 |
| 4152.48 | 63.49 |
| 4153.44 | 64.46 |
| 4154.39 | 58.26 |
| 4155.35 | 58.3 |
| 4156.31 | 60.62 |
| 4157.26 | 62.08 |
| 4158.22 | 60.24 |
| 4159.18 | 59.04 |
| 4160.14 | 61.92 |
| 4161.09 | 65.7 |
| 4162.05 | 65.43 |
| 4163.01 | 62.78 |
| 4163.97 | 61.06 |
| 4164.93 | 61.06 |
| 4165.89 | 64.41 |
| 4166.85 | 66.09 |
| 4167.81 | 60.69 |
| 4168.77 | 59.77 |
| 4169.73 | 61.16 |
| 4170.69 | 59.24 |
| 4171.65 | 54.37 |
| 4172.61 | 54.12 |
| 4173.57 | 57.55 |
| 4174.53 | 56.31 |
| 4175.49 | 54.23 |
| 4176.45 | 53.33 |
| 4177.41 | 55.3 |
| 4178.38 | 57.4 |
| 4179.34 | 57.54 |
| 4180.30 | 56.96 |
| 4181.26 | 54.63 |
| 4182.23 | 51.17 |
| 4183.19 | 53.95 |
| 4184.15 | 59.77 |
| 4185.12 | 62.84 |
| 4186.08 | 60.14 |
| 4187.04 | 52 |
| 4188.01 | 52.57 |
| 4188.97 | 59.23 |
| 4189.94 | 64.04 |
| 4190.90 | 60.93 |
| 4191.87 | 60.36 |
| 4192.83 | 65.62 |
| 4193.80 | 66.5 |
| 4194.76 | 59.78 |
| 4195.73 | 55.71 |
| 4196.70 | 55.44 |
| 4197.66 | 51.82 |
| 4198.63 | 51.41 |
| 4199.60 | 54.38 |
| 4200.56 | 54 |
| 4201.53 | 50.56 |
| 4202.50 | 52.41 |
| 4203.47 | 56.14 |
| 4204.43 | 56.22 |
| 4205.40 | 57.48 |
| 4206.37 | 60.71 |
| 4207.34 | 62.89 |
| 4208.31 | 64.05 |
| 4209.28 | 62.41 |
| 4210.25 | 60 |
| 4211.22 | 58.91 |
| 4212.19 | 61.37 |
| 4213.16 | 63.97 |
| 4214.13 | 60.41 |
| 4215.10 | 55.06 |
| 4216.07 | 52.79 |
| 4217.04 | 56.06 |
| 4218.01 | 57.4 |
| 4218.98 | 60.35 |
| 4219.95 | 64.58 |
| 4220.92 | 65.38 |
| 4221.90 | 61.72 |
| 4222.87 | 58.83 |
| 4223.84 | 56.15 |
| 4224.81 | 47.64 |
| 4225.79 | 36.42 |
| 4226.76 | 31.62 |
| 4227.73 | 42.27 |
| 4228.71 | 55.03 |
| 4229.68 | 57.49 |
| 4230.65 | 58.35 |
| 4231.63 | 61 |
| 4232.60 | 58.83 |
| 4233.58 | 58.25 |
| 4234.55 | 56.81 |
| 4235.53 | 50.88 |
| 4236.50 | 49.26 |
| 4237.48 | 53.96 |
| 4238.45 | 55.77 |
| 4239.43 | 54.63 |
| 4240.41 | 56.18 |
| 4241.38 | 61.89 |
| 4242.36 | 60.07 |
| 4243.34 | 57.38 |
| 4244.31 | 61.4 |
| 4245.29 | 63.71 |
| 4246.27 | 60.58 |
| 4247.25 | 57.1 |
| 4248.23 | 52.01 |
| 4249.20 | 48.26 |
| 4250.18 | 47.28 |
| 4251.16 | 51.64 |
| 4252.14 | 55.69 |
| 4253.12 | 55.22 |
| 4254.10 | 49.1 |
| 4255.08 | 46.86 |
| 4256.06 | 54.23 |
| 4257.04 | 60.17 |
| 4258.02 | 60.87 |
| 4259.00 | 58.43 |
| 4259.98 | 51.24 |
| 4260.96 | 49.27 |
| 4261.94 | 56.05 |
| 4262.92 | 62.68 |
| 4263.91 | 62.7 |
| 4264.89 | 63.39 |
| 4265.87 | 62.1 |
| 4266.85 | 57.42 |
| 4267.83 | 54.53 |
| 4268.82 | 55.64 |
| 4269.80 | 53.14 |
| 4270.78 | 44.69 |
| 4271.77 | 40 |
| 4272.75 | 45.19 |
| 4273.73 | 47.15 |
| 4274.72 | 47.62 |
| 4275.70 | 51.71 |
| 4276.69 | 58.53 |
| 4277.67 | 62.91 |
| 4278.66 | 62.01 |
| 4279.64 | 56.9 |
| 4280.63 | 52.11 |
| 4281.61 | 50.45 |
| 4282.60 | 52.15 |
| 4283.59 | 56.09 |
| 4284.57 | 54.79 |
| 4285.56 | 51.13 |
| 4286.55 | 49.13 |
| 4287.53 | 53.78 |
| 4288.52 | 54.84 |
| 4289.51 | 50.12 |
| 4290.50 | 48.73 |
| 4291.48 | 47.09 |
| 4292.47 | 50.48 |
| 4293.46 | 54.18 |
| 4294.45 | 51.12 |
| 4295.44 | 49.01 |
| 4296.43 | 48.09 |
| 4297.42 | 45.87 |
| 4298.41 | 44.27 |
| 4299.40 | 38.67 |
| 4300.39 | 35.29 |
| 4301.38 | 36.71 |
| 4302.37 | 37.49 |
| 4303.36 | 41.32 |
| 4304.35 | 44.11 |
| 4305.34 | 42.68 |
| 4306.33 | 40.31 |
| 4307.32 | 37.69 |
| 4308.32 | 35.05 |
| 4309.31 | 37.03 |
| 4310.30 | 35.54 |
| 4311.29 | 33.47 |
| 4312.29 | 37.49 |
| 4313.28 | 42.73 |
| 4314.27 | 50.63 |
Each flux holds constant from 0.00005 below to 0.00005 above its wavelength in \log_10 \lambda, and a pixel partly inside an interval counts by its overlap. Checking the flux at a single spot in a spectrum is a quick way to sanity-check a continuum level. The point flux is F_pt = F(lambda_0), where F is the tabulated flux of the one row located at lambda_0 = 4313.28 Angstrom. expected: 42.73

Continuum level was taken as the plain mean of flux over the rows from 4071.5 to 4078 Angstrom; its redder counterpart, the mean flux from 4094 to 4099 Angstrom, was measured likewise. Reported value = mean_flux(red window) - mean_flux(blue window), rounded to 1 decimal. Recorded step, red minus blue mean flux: 3.9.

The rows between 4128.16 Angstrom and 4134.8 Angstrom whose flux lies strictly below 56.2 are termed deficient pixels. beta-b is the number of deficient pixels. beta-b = 3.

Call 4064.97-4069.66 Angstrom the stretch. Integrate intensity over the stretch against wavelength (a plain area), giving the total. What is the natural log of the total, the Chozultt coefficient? 5.63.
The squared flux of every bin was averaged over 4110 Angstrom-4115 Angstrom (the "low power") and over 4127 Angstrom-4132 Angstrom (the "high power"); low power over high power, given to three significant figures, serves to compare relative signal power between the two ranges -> 1.03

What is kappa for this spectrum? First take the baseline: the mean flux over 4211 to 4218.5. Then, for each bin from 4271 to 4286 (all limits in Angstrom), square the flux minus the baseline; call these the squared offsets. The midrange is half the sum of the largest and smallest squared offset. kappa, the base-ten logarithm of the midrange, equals 2.22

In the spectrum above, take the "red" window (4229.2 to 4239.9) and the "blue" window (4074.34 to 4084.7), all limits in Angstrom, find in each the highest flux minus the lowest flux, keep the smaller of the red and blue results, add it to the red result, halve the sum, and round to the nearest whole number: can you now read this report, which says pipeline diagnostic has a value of 11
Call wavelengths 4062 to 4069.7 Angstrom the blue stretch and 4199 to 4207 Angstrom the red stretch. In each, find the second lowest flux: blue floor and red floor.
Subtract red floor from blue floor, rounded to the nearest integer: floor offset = -7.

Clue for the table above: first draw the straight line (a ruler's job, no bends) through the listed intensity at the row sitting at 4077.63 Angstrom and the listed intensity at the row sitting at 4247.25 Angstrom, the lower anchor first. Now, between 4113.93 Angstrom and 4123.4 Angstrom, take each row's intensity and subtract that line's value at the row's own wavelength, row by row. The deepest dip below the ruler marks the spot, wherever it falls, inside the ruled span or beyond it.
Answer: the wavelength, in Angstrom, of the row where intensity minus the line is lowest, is 4122.94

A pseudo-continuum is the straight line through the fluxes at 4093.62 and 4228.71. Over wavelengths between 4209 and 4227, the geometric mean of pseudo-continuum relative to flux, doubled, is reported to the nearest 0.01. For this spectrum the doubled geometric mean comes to 2.00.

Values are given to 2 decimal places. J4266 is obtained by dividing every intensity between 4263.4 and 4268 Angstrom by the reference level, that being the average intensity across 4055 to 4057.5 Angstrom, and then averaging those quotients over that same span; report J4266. 1.09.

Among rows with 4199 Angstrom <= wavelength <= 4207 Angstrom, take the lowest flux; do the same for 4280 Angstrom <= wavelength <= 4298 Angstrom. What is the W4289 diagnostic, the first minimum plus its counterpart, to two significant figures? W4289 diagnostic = 96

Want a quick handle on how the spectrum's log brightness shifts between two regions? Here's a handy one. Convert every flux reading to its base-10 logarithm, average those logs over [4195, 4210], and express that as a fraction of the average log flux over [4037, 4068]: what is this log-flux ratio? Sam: 1.010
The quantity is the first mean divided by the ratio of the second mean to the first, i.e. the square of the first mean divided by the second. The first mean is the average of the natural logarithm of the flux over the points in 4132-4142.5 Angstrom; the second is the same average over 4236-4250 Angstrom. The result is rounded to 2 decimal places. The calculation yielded 4.10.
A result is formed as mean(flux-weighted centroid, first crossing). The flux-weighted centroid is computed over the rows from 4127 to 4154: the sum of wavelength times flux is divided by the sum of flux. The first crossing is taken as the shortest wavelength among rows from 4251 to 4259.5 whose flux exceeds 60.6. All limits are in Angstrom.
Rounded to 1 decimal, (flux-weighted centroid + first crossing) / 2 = 4199.3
